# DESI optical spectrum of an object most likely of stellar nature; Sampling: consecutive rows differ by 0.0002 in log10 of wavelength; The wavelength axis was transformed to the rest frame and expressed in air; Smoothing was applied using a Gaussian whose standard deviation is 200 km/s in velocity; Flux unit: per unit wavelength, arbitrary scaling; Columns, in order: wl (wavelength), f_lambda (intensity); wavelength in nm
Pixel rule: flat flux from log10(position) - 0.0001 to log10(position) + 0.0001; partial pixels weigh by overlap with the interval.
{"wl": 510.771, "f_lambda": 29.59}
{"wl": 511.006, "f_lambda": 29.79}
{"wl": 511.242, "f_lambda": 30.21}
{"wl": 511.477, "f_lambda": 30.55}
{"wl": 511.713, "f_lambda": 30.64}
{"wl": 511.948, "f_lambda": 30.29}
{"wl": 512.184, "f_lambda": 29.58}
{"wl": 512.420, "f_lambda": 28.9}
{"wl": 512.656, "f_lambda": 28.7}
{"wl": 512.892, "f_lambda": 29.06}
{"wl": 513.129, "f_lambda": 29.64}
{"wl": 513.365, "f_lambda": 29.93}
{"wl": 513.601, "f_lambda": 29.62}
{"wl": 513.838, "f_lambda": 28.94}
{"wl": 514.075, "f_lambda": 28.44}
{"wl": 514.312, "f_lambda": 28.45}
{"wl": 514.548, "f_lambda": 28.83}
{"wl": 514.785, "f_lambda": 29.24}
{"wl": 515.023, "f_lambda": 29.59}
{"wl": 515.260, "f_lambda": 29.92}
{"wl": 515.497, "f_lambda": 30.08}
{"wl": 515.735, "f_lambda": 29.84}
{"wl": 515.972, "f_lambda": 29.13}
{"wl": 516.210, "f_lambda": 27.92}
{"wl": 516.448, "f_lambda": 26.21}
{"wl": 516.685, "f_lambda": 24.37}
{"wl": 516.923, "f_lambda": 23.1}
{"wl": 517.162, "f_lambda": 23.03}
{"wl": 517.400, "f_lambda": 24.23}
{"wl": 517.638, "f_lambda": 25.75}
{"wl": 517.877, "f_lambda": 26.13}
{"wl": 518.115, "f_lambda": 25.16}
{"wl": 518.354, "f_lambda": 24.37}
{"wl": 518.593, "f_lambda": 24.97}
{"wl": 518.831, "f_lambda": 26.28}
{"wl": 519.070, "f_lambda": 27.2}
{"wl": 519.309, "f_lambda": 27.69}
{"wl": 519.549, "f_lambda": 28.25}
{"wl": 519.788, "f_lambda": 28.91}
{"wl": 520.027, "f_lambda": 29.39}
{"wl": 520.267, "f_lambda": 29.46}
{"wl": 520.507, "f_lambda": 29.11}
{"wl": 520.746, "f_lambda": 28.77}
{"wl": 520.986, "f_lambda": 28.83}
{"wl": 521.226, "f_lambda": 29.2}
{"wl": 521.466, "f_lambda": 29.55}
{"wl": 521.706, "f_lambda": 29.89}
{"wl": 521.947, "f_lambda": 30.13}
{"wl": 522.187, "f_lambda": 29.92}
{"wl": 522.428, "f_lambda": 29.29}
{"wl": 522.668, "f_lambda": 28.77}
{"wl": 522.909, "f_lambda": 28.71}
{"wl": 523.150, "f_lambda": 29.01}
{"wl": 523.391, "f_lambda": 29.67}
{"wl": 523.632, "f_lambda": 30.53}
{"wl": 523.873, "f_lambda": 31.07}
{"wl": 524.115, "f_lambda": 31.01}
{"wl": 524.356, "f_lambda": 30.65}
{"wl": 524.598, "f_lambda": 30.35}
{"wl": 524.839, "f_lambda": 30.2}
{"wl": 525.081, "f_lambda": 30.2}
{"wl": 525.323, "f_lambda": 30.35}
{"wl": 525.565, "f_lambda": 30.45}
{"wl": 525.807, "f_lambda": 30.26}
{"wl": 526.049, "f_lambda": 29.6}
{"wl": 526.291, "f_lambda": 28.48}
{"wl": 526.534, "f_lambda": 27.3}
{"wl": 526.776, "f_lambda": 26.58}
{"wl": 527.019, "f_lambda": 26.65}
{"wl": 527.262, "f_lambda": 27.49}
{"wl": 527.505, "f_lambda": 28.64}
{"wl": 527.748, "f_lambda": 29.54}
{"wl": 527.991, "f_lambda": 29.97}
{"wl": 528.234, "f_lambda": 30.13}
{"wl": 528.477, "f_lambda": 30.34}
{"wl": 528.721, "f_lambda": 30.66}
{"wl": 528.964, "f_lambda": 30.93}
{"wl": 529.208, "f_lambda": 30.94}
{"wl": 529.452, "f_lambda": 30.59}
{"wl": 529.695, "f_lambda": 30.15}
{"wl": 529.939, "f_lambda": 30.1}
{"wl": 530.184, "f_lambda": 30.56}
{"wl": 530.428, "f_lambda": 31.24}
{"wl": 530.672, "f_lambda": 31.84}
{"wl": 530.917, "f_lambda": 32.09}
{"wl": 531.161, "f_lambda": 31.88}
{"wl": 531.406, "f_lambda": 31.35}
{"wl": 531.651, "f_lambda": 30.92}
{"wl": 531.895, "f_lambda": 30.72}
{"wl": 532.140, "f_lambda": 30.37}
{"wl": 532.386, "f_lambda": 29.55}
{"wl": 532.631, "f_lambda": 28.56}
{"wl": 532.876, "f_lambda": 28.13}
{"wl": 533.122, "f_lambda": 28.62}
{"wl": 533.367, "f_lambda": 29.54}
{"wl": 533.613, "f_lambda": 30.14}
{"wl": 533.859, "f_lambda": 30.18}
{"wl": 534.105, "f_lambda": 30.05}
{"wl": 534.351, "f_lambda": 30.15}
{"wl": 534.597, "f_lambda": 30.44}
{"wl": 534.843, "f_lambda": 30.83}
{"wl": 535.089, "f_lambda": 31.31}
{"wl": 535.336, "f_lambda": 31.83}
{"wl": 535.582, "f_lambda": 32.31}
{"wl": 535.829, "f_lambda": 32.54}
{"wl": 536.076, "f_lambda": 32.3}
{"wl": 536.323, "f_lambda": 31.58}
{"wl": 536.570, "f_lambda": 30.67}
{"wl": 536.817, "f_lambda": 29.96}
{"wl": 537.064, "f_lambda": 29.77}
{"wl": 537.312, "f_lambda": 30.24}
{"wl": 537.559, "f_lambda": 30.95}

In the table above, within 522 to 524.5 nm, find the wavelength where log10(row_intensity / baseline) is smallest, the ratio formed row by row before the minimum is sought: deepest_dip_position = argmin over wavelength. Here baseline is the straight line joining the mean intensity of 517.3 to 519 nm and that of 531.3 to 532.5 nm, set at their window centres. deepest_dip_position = 522.909 nm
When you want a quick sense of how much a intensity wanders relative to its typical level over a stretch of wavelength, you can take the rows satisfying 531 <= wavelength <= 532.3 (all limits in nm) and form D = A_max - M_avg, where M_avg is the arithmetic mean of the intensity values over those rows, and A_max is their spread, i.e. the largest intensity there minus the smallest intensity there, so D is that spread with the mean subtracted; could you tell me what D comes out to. -29.5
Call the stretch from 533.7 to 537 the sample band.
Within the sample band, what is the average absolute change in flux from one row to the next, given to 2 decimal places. 0.43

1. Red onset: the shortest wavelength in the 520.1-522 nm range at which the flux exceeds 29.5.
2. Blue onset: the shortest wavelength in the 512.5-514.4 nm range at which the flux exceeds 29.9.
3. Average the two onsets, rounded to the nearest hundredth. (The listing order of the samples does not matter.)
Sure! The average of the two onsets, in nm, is 517.42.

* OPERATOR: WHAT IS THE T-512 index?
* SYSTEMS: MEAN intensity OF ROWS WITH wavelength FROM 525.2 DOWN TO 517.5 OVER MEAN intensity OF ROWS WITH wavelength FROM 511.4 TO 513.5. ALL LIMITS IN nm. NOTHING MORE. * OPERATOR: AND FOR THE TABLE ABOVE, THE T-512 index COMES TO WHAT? 0.97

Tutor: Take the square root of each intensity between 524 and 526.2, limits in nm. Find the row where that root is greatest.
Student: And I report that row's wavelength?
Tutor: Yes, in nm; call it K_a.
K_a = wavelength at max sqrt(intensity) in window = 524.115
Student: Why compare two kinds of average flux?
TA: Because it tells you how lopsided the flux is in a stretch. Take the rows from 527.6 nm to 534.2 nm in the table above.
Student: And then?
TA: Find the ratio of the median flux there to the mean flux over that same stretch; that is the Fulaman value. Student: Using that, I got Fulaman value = 1.00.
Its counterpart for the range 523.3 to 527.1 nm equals 1.02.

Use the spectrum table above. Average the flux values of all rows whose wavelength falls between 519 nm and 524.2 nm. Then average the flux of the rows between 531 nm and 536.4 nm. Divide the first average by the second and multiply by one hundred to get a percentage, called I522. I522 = 95.7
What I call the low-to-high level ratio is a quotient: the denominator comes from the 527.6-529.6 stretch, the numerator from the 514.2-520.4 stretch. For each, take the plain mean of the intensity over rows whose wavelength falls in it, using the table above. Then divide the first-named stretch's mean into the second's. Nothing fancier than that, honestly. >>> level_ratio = 0.90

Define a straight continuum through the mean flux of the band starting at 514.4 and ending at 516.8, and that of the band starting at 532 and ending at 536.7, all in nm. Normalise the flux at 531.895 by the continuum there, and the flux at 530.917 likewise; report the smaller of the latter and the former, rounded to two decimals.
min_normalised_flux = 1.02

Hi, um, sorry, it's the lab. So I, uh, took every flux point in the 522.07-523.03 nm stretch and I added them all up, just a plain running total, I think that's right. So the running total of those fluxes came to 117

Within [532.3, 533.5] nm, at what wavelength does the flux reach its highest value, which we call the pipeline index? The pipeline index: 532.386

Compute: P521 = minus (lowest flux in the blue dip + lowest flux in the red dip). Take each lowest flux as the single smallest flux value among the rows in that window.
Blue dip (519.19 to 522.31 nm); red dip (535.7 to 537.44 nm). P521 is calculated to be -57.5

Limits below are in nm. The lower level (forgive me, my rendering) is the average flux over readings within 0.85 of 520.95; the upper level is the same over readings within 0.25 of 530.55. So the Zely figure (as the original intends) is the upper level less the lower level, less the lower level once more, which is -27.0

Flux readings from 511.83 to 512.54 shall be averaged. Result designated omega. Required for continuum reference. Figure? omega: 29.6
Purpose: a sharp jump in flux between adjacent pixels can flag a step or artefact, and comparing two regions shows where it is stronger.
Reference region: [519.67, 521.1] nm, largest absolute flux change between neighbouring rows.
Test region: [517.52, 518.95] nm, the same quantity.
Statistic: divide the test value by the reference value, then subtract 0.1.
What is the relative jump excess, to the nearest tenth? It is 2.6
